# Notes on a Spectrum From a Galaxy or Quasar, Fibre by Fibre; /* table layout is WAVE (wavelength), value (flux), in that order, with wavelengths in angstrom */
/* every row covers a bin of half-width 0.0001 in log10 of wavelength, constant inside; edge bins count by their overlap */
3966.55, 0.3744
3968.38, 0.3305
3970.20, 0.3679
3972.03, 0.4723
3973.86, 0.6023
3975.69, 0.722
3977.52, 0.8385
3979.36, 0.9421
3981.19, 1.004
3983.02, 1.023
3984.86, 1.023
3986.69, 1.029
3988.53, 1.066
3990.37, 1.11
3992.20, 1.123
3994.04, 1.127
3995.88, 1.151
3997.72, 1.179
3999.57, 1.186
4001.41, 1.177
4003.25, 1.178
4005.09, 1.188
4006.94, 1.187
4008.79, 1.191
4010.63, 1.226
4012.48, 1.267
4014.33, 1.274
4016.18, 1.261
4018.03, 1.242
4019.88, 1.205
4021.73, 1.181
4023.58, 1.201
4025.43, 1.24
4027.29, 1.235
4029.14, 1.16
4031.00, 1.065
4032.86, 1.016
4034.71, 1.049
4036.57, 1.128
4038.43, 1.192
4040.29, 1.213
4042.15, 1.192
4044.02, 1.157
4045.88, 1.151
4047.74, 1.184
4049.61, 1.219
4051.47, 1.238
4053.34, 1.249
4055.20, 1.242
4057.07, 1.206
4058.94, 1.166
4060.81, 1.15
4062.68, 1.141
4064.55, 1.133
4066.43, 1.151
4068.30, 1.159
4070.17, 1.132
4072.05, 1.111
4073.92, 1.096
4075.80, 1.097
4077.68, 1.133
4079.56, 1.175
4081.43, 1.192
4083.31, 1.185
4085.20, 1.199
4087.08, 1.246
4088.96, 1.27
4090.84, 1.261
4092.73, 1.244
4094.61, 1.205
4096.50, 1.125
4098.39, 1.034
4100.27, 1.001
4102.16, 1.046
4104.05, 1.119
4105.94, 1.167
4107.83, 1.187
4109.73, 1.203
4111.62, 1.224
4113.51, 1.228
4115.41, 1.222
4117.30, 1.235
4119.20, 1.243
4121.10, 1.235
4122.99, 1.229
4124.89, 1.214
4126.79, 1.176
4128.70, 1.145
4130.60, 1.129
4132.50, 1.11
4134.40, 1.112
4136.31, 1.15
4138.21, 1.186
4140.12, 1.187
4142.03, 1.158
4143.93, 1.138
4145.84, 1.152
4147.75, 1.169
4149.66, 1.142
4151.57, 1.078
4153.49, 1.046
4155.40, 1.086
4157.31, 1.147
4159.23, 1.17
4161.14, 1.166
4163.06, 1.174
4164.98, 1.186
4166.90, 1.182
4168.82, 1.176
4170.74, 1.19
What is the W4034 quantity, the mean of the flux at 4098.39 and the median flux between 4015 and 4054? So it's 1.113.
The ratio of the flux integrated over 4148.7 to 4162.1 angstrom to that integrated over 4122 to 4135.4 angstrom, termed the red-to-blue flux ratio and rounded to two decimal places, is 0.97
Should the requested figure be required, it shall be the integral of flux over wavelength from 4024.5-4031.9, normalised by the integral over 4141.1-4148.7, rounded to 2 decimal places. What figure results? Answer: 0.99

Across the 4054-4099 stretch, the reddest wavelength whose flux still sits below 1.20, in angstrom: 4098.39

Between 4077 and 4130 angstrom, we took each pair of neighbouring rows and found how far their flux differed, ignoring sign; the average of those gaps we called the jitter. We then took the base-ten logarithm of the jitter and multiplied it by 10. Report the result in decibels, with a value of -15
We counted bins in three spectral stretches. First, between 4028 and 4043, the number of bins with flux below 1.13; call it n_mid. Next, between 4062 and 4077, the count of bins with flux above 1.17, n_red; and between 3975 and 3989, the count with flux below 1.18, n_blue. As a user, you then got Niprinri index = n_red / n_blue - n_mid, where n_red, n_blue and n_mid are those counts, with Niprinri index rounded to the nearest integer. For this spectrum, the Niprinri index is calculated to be -4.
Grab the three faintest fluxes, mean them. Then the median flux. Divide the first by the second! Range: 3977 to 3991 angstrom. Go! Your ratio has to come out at 0.907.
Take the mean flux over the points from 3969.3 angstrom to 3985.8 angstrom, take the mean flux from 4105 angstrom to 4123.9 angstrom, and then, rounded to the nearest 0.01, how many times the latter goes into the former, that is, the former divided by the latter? 0.64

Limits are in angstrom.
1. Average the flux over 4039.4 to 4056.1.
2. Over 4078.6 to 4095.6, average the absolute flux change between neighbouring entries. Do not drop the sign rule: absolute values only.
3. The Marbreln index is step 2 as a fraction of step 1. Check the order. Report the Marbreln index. 0.018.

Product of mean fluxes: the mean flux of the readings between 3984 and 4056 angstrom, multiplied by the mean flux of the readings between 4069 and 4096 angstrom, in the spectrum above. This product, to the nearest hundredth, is 1.38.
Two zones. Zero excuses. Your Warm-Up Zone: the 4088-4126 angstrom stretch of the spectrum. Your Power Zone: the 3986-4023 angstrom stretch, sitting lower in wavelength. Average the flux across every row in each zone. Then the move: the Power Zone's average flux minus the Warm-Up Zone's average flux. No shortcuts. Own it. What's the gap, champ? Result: -0.01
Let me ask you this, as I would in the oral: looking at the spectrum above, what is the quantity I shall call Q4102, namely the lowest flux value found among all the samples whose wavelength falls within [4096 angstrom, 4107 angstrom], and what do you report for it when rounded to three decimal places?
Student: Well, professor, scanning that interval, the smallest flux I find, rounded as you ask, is 1.001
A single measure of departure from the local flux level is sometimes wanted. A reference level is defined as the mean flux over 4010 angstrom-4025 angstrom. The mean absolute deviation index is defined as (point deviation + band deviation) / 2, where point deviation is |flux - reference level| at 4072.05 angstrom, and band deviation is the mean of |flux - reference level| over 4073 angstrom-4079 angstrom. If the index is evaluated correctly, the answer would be 0.12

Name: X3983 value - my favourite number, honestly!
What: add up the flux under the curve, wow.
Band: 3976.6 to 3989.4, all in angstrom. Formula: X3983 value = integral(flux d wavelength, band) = 12.7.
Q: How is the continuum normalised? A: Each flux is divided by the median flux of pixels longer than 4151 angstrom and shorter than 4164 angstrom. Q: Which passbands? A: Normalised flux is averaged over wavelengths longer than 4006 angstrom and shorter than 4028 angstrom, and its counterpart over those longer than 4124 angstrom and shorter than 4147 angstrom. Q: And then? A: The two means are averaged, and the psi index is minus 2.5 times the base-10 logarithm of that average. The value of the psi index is -0.040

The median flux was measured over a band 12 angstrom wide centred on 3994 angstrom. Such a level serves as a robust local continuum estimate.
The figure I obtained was 1.13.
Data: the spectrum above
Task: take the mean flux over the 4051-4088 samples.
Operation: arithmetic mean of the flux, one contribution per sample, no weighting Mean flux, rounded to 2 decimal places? 1.17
